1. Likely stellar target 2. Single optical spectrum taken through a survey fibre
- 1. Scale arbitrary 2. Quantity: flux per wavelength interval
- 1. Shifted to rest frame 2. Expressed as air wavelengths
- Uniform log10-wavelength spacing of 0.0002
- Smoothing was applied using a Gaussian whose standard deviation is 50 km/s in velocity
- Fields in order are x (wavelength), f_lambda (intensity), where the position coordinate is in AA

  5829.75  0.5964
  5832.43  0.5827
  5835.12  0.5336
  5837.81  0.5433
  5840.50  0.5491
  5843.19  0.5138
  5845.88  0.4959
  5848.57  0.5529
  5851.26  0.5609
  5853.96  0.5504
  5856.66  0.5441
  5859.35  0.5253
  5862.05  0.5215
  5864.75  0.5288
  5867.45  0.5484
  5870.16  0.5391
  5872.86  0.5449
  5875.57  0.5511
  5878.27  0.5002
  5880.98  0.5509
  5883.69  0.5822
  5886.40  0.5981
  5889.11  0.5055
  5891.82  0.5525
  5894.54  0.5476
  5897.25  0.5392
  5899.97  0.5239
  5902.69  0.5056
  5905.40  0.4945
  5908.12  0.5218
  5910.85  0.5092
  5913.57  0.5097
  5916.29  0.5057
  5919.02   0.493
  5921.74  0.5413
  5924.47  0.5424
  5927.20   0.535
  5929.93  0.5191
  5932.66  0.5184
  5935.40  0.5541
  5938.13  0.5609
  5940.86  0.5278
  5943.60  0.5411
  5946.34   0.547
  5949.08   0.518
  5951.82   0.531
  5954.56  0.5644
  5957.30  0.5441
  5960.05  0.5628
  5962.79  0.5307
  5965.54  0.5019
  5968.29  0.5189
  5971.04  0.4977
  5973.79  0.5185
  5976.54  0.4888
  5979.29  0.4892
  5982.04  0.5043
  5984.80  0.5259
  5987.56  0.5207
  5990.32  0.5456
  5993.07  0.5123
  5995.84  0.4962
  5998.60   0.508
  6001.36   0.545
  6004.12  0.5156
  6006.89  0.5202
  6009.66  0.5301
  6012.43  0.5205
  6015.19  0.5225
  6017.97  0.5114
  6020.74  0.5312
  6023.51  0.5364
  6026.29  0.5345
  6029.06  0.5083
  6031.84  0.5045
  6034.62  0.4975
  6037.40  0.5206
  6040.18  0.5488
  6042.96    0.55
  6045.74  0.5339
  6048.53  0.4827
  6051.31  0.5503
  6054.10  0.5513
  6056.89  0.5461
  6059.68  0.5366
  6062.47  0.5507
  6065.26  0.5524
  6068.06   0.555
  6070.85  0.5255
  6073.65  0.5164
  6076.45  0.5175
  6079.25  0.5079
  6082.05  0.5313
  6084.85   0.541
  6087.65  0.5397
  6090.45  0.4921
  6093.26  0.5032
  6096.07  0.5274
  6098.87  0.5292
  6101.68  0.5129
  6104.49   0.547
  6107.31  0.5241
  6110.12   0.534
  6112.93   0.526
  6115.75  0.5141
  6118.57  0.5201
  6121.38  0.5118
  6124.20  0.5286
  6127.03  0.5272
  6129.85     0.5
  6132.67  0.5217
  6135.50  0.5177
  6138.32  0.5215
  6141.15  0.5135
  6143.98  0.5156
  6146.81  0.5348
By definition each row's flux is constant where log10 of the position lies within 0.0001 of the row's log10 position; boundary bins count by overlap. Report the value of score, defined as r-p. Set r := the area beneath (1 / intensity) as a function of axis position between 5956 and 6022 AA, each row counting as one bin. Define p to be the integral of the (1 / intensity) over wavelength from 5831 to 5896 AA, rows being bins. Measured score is 7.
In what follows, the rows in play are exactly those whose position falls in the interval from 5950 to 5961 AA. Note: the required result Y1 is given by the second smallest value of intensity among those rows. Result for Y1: 0.5441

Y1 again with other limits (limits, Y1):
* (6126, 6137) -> 0.5177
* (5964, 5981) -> 0.4892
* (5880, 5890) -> 0.5509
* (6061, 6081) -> 0.5164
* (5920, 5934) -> 0.5191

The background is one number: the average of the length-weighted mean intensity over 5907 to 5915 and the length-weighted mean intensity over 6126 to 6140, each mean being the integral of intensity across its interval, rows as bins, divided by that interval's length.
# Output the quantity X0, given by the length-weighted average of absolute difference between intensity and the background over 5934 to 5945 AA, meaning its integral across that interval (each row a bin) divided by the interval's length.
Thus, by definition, 0.031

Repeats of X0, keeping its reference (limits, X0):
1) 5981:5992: 0.014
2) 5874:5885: 0.038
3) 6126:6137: 0.009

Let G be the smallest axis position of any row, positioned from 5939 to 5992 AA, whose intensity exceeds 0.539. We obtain 5943.60 AA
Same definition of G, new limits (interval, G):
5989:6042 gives 5990.32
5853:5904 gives 5853.96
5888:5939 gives 5891.82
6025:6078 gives 6040.18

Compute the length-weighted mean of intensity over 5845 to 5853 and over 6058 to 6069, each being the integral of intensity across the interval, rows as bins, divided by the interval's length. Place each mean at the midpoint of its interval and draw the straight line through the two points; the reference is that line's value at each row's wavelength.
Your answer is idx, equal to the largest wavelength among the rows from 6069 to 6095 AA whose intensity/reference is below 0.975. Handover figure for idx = 6093.26 AA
